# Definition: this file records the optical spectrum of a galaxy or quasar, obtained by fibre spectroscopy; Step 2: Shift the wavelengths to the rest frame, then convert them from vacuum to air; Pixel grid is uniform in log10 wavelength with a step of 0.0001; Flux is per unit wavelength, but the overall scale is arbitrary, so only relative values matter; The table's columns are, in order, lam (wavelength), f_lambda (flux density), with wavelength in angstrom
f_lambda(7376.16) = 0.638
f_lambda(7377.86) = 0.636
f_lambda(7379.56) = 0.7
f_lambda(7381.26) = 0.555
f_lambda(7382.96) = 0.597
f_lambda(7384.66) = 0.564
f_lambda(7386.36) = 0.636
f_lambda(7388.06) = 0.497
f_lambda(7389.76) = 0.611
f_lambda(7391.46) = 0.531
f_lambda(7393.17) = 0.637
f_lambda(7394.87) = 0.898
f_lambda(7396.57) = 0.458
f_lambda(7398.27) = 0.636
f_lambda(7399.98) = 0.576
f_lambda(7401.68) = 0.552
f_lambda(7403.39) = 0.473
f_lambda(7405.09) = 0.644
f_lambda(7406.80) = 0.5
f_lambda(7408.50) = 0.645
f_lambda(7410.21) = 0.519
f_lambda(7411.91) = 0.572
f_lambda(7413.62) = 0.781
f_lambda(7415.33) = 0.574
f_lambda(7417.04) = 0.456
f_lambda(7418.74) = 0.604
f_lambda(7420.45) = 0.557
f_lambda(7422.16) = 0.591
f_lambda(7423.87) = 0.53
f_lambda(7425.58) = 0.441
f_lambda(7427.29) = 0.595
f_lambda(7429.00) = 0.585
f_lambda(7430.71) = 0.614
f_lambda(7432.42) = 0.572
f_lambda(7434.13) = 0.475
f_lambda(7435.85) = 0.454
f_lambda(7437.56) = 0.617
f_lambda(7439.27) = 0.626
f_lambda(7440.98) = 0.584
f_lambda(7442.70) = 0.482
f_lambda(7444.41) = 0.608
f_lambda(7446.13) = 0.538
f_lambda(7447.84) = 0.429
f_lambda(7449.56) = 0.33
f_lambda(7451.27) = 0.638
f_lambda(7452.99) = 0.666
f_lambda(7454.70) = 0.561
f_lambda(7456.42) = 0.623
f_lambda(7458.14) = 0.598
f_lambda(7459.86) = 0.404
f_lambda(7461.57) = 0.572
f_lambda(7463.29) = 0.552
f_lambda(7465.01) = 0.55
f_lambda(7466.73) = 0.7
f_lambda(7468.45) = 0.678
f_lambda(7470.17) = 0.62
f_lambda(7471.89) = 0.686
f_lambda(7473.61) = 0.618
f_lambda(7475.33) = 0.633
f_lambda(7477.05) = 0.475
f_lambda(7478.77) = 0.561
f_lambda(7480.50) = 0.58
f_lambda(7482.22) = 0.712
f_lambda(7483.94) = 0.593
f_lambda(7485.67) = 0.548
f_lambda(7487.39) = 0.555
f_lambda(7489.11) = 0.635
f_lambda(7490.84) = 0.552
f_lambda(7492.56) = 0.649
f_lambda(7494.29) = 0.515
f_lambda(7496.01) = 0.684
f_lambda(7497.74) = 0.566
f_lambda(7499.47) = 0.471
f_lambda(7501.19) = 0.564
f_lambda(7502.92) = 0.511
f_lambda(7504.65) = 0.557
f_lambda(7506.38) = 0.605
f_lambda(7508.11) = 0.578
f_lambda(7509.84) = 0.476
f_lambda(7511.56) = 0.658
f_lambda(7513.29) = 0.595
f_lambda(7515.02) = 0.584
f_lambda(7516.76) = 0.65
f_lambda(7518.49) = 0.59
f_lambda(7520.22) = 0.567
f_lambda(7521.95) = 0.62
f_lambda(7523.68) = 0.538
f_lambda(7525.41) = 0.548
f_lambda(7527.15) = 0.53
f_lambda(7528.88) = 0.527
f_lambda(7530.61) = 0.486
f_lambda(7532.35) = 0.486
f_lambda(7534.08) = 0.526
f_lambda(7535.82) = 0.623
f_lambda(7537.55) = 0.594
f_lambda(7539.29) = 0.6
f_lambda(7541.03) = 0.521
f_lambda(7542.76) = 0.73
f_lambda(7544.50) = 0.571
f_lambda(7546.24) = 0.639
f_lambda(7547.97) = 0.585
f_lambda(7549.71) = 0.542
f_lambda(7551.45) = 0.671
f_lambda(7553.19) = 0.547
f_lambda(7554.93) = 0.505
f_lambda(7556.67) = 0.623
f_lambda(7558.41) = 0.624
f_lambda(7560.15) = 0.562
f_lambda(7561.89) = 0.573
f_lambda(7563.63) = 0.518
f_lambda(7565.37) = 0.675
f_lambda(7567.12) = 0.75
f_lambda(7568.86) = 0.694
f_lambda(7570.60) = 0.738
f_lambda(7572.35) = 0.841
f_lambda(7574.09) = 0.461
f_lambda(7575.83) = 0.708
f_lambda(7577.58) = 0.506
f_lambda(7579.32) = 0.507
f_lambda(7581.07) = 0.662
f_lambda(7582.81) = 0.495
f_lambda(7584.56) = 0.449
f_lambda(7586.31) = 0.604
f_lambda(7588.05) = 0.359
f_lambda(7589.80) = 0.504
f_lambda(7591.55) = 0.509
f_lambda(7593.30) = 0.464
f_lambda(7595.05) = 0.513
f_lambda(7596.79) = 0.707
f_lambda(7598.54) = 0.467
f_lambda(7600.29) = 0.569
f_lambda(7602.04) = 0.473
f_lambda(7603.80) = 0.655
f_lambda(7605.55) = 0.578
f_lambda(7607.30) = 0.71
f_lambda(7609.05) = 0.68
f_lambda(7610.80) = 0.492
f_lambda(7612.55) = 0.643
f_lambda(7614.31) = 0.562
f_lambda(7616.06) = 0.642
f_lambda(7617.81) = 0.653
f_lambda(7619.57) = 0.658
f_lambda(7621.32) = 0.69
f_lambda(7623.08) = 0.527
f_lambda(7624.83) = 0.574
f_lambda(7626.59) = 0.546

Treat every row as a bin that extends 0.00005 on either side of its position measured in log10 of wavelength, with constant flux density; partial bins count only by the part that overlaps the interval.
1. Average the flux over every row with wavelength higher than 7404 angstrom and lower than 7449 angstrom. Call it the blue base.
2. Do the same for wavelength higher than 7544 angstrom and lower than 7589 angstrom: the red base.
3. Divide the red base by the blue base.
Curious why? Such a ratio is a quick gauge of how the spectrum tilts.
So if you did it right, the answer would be 1.06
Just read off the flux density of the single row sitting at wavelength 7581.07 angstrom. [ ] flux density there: 0.662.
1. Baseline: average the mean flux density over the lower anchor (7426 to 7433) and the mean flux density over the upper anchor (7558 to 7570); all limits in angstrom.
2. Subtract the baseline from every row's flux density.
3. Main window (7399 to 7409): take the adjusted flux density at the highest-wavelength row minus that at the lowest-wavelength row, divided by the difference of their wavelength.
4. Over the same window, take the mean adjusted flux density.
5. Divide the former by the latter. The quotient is -0.18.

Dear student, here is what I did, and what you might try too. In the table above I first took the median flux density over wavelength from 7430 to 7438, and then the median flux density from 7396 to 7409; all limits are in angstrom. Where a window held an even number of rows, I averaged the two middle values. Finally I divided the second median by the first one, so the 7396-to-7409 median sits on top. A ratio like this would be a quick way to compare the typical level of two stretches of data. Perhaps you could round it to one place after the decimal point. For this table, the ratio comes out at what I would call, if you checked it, 1.0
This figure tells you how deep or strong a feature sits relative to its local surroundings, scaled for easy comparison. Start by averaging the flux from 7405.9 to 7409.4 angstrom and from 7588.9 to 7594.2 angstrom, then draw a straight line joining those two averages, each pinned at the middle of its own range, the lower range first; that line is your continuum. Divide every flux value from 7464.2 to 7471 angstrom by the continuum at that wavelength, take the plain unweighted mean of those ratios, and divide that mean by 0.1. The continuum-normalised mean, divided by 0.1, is 11.7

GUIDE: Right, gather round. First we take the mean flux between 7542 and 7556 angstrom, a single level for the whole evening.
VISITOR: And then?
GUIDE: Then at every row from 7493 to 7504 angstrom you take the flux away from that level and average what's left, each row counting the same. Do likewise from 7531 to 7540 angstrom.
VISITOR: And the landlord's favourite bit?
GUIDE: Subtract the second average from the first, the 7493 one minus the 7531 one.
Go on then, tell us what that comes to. 0.01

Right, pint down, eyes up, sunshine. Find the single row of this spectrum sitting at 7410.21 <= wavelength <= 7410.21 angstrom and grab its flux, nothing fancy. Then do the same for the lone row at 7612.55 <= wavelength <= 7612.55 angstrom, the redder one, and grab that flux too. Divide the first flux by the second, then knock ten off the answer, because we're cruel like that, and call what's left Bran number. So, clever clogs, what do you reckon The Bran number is -9.19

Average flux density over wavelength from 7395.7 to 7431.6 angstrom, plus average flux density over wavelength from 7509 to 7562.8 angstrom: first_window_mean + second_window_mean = 1.14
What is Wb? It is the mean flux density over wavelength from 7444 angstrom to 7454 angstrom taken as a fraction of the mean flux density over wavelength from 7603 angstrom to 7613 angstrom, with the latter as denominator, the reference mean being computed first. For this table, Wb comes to 0.85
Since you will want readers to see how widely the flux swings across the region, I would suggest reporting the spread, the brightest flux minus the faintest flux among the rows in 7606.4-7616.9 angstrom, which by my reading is 0.22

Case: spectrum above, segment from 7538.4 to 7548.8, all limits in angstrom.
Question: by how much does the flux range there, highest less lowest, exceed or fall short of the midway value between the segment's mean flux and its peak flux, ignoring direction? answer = 0.460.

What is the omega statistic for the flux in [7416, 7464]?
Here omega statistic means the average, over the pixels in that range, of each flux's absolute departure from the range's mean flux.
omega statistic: 0.0661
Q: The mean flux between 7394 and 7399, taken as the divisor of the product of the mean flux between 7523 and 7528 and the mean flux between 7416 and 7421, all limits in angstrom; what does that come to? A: 0.44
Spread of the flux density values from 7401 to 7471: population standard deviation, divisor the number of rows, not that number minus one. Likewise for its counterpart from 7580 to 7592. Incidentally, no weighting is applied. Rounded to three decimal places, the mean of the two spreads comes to 0.089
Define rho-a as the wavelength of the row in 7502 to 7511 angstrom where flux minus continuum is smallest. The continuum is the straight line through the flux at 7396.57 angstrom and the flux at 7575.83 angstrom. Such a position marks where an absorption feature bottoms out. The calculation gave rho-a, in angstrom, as 7509.84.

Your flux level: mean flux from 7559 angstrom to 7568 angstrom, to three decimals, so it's 0.616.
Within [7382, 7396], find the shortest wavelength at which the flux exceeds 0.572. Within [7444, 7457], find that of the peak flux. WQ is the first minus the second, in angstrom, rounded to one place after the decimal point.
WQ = -70.0 angstrom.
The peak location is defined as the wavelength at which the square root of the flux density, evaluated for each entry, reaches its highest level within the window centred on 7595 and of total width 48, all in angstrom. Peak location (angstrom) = 7572.35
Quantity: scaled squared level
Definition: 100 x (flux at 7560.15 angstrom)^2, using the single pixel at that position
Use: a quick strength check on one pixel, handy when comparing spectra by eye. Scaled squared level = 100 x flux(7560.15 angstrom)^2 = 31.6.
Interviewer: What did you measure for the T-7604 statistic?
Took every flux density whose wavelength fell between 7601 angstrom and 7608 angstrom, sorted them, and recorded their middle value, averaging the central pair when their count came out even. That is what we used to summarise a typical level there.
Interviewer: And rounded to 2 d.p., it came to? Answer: 0.62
